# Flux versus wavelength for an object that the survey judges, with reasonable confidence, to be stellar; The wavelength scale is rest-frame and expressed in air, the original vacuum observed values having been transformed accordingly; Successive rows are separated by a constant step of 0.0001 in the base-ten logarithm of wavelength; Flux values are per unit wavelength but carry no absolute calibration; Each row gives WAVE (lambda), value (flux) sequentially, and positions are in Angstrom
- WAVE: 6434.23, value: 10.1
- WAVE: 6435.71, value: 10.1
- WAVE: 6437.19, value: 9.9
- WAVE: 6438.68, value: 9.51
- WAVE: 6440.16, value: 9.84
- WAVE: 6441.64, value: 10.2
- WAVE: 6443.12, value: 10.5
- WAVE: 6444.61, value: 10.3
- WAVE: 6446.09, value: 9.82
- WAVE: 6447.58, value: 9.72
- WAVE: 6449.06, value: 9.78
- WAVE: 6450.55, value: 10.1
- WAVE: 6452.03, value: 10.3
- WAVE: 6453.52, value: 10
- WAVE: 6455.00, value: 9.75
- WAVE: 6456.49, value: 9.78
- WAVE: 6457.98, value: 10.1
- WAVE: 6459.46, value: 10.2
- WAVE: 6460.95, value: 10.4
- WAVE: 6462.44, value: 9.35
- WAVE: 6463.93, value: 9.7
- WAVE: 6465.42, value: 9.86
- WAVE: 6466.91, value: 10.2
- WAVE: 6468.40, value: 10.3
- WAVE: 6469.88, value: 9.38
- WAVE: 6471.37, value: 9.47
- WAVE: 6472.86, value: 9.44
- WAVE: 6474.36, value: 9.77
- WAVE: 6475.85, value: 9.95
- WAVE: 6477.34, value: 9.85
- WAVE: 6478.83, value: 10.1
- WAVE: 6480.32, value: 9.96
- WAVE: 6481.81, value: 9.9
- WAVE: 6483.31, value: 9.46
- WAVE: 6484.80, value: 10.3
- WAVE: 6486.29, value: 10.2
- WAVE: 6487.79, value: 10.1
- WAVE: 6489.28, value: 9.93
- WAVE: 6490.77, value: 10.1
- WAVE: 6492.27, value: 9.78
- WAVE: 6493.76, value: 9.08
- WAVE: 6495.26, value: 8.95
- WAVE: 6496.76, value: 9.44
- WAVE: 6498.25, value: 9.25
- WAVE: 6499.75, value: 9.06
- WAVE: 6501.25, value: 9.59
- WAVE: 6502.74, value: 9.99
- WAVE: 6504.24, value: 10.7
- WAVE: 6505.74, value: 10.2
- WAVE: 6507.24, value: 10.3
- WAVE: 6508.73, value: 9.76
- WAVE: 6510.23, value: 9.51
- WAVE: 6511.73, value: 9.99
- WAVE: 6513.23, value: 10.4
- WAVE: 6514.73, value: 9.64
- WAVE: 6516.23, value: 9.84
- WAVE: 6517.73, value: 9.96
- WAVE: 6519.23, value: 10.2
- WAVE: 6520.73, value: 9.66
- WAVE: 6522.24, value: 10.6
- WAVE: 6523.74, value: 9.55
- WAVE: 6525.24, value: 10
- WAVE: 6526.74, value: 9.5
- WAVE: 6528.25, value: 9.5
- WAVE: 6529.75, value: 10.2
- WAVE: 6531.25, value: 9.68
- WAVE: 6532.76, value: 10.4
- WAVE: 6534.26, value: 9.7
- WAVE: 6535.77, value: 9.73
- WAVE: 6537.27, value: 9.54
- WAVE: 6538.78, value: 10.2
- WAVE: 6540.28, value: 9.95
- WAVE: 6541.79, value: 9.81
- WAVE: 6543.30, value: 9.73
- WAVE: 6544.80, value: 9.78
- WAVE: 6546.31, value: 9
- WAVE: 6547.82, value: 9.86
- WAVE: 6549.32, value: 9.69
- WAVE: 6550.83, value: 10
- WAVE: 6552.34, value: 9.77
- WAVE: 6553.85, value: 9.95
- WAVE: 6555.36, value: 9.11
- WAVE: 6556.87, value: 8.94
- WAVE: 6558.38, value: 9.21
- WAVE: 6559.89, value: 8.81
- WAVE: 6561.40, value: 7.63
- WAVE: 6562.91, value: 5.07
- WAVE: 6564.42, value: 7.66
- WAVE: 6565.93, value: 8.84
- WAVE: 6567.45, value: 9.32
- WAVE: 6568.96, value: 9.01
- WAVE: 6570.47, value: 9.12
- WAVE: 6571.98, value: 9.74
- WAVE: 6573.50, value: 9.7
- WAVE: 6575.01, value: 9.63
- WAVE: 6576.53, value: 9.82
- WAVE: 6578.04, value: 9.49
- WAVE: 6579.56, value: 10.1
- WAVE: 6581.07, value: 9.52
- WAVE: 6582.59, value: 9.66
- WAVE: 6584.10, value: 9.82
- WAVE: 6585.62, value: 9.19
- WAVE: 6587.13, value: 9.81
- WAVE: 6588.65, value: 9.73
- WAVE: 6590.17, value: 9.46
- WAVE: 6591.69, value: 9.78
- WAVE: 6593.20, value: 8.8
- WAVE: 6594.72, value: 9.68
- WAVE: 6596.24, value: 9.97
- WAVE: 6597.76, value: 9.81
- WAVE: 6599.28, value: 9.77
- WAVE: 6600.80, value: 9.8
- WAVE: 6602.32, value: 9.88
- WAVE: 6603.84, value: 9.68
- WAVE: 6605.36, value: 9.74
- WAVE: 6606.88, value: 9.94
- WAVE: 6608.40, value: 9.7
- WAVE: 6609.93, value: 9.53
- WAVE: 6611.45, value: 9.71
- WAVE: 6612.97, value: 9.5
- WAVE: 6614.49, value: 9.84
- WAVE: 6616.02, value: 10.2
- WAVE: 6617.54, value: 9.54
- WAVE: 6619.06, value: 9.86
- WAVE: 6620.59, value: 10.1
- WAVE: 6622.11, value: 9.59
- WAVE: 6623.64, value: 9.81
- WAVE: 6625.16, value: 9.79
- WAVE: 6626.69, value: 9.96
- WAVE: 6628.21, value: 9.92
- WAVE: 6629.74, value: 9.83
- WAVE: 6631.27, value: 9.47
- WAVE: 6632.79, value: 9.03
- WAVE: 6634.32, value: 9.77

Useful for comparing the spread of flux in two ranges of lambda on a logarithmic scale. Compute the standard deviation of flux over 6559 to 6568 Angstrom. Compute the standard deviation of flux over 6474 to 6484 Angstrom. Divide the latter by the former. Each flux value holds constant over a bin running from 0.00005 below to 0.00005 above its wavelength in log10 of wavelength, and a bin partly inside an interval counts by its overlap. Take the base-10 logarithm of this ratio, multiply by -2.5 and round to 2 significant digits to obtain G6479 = 2.2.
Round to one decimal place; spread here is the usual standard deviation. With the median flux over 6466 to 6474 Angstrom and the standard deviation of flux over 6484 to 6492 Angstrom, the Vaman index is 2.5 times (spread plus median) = 24.0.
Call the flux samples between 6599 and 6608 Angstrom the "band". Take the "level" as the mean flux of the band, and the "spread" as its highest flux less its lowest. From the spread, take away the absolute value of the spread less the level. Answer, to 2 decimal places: -9.28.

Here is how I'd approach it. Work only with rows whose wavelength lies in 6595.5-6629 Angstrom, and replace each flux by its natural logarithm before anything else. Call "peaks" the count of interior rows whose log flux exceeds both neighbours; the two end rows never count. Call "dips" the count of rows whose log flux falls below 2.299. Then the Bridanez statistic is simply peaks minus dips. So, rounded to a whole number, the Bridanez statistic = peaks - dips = -12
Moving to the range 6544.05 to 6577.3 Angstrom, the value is -15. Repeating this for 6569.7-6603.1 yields -13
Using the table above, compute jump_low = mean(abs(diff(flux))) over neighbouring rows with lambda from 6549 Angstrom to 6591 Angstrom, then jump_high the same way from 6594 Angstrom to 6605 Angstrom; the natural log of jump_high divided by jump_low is -1.4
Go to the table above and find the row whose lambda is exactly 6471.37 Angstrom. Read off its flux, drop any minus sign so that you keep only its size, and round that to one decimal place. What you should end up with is 9.5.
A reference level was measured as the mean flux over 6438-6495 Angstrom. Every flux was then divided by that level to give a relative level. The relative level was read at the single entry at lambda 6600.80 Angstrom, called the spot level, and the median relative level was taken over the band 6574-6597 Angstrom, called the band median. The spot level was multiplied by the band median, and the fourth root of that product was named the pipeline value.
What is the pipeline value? 0.992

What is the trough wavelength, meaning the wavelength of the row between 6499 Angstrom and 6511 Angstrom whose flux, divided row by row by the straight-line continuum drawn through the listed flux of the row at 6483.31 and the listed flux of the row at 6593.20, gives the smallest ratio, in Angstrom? 6499.75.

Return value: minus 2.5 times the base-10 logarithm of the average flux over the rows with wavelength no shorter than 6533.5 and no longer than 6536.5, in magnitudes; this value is -2.47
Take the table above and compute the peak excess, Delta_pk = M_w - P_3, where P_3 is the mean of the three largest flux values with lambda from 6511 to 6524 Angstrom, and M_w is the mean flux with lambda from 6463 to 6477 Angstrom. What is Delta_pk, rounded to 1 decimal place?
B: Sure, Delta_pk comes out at -0.6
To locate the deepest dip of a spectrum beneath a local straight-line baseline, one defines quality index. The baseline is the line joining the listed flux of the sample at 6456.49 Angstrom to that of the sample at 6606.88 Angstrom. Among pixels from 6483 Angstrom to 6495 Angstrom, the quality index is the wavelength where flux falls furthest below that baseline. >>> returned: 6493.76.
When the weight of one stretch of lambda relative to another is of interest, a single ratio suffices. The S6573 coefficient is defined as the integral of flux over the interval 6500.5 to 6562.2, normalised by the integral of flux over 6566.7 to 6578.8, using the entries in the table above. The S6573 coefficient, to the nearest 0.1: 5.2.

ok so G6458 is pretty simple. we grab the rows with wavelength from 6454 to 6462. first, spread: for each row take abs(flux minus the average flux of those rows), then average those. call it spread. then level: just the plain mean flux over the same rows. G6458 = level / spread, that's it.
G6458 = 45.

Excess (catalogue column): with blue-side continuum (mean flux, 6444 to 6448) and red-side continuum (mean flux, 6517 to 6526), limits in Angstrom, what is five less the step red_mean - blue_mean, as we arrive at 5.0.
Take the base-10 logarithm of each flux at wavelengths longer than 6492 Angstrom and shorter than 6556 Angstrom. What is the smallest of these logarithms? 0.952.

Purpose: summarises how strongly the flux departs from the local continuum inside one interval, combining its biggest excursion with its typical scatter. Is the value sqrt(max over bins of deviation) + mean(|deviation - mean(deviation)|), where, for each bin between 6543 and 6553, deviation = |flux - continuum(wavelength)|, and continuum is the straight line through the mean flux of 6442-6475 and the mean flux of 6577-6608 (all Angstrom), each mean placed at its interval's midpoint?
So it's 1.06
